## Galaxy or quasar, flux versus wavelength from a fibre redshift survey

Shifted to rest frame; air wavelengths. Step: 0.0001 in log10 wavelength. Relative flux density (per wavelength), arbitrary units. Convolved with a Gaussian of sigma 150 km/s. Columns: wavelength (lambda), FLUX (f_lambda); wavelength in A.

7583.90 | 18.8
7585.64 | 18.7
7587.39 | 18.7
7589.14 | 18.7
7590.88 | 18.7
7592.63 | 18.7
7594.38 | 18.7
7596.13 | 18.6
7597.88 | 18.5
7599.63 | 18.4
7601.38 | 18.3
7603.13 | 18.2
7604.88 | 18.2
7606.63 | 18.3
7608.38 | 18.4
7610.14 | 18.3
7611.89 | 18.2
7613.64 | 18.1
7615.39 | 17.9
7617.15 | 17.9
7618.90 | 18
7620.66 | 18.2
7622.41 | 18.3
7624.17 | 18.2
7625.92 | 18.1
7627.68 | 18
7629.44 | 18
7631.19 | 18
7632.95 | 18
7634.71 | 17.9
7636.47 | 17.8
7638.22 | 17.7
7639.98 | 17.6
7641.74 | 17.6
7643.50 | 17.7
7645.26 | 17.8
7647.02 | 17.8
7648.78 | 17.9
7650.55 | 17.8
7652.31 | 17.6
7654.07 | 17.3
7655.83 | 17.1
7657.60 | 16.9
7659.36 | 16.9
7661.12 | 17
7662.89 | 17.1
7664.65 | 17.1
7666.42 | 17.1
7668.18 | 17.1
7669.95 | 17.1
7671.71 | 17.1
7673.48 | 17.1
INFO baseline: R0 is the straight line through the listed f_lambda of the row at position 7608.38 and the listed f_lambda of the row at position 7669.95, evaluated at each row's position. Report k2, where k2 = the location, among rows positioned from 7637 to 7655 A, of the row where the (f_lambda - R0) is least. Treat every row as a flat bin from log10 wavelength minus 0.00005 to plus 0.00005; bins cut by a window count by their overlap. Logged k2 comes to 7654.07 A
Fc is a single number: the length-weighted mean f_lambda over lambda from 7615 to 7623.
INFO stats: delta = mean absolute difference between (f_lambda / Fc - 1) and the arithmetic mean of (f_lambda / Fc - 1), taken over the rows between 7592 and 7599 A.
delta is 0.0042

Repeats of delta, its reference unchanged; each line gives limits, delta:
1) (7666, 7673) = 0.0000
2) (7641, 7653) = 0.0052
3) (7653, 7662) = 0.0071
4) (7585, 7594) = 0.0000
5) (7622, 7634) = 0.0054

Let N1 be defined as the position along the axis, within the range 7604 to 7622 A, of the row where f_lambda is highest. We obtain 7608.38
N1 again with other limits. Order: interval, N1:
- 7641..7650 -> 7648.78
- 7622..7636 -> 7622.41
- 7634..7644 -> 7634.71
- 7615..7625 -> 7622.41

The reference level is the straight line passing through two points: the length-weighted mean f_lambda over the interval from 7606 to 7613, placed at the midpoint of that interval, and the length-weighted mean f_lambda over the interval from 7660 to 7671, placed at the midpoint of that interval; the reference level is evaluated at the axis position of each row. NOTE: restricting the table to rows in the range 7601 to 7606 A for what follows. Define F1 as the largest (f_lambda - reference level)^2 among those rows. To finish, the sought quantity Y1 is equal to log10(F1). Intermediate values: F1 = 0.052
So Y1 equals -1.28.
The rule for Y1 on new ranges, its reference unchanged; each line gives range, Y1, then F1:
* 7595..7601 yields -1.97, 0.011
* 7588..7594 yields -2.67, 0.002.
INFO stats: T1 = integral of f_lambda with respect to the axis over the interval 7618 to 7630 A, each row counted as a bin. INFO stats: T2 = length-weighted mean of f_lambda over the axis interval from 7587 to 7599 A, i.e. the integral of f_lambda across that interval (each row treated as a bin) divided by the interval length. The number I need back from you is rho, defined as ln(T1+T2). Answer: 5.46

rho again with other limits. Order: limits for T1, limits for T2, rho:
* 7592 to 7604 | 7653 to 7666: 5.48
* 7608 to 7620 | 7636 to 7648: 5.46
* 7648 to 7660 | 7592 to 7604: 5.42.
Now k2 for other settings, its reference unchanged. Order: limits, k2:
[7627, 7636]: 7627.68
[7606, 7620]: 7615.39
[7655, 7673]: 7657.60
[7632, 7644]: 7639.98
